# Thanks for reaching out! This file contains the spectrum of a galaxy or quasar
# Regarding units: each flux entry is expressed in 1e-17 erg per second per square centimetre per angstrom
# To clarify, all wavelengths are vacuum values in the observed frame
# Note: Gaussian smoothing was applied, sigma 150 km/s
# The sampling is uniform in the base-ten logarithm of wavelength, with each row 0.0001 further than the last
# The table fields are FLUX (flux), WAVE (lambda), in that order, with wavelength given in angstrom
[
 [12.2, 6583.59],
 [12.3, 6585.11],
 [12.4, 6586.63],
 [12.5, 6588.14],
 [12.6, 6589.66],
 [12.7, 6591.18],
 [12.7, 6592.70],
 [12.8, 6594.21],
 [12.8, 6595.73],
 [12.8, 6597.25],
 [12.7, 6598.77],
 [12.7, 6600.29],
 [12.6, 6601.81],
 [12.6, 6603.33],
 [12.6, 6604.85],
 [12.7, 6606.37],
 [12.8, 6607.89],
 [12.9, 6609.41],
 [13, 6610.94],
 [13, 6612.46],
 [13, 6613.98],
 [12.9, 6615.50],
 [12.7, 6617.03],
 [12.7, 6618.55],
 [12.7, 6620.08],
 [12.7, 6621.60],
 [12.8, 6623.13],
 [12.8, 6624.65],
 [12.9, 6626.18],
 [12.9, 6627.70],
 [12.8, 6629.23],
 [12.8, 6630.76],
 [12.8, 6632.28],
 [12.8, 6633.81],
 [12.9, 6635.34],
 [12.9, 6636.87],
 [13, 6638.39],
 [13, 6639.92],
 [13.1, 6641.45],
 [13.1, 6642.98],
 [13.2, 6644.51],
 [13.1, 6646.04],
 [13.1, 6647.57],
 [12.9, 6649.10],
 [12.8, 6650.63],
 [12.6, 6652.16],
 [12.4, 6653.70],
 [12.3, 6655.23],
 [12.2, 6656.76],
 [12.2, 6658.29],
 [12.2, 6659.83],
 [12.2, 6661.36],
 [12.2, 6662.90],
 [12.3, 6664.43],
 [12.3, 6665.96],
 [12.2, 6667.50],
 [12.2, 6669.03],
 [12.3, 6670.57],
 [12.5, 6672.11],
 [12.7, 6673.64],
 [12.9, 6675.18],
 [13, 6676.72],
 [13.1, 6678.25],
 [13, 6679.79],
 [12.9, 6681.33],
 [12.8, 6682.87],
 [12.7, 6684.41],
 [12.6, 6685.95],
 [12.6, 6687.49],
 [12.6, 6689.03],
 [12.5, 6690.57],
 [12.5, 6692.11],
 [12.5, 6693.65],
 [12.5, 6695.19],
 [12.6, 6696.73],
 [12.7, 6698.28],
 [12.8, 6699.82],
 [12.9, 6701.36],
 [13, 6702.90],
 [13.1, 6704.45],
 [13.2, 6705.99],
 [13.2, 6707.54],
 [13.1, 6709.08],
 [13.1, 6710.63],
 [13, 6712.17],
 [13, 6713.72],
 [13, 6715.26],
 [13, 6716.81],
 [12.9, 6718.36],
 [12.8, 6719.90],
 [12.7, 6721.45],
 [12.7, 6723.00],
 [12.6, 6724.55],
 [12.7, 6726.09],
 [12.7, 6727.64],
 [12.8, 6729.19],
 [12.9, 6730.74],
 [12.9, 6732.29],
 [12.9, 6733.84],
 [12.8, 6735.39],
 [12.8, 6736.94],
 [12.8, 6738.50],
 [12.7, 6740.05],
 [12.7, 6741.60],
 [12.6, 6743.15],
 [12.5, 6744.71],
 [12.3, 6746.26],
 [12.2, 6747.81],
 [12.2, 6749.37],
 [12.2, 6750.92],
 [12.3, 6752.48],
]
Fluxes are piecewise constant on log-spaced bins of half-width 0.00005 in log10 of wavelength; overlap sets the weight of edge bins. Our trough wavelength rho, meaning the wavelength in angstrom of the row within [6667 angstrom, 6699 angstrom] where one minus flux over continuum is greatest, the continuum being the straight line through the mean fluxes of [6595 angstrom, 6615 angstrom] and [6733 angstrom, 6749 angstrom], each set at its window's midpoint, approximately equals 6667.50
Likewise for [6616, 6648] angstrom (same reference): 6617.03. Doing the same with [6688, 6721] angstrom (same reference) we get 6690.57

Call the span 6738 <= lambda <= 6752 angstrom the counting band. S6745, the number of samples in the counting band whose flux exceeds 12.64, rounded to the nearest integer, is 3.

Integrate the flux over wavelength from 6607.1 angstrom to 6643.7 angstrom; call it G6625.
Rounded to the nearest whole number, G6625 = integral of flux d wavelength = 471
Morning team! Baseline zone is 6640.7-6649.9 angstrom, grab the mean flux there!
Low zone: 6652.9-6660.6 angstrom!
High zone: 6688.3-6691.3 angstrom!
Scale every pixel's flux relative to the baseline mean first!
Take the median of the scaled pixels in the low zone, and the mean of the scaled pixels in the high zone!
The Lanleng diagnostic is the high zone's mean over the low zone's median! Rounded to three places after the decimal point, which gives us 1.029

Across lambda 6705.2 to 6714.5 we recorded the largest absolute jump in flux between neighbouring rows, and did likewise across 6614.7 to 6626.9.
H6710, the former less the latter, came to -0.100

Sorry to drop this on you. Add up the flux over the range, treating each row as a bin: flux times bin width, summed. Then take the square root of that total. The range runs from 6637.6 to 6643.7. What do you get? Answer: 8.93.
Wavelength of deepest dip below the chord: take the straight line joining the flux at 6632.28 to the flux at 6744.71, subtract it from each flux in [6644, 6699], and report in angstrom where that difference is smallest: 6656.76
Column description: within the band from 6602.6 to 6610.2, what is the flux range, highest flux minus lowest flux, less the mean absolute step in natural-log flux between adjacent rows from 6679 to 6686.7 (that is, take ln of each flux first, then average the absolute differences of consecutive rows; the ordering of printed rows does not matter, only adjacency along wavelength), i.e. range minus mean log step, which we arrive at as 0.29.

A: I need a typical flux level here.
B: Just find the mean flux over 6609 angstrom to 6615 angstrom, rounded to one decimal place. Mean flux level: 13.0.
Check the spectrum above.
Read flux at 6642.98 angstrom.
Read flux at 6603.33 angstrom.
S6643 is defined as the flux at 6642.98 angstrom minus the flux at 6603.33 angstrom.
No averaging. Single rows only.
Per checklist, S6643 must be 0.50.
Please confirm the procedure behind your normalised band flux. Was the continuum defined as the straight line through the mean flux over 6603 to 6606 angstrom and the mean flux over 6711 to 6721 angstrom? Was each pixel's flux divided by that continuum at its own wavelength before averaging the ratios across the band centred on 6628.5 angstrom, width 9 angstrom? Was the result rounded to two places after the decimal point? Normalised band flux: 1.01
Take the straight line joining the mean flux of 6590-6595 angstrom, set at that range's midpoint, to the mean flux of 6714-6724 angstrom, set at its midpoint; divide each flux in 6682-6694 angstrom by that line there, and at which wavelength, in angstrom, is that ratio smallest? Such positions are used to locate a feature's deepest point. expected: 6693.65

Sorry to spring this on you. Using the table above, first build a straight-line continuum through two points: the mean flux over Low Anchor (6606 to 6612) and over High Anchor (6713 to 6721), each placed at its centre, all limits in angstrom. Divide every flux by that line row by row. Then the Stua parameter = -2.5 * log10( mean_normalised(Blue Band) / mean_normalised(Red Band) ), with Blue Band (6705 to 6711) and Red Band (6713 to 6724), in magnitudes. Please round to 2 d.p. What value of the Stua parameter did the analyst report -0.02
